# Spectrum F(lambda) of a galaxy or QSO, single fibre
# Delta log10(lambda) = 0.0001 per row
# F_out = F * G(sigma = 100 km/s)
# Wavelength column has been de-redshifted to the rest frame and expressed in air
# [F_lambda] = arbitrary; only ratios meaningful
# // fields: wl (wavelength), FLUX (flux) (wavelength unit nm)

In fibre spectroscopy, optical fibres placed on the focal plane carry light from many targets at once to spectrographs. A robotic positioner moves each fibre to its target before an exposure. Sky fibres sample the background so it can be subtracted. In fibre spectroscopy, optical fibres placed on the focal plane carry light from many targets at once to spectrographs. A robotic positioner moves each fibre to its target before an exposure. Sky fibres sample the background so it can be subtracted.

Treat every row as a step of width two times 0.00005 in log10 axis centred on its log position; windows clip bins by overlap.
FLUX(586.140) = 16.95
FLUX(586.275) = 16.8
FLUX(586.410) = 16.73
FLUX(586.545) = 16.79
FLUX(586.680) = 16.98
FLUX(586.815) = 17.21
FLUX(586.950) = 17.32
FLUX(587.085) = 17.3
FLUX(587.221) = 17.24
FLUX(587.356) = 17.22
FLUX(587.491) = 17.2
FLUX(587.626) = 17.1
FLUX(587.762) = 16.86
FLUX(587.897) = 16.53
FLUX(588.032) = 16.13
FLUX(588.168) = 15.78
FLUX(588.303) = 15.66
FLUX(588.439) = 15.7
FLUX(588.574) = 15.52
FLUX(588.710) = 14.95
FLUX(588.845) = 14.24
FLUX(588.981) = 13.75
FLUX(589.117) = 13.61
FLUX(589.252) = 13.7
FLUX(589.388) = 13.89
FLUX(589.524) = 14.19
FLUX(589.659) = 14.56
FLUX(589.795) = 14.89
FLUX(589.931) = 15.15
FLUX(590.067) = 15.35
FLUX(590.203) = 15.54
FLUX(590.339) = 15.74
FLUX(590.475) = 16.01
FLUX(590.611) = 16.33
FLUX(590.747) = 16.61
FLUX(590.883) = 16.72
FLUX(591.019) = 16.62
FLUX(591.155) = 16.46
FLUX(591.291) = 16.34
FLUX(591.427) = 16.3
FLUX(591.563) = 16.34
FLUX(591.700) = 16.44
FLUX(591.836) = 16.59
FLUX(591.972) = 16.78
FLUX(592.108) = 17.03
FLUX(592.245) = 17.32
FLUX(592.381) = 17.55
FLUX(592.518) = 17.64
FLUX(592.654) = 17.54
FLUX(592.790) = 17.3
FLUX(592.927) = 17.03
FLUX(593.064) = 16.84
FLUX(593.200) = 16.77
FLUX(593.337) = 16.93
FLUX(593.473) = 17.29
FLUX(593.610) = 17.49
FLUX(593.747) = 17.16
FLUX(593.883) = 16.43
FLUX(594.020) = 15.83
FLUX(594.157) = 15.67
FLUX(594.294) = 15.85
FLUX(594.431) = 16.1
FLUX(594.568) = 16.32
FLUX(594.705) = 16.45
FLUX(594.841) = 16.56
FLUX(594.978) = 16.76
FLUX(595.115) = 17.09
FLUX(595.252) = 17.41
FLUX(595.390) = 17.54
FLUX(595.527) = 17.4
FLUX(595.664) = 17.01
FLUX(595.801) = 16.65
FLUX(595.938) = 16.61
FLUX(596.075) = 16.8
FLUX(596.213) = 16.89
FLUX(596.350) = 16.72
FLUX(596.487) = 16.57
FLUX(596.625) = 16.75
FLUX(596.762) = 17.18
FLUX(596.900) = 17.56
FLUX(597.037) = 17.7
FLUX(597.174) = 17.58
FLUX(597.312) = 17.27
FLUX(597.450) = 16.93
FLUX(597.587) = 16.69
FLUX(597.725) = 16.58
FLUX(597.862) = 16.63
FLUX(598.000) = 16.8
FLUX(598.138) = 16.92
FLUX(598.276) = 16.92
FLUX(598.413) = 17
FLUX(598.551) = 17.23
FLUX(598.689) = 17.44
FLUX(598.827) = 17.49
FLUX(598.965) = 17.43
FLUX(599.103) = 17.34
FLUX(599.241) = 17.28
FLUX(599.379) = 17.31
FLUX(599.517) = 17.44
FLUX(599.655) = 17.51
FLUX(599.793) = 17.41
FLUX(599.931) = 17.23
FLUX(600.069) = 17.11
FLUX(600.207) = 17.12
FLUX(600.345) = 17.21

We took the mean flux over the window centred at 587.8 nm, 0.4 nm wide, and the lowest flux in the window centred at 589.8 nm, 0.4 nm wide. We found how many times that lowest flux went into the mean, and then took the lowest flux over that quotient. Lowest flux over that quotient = 13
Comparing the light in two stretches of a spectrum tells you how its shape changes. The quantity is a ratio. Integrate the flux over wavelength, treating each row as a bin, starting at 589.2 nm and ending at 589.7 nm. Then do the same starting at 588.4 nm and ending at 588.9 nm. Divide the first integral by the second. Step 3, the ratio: 0.93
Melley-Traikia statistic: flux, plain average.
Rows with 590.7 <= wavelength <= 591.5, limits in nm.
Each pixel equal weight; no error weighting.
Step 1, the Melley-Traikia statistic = 16.5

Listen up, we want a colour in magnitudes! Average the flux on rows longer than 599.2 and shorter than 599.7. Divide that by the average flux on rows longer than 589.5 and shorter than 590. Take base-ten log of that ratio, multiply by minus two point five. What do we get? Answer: -0.18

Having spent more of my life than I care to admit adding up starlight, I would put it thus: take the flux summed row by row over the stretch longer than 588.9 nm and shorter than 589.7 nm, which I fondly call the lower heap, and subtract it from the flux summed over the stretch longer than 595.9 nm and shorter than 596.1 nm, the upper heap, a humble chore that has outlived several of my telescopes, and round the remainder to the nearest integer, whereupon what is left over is -50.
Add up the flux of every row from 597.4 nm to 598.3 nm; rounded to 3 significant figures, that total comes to 117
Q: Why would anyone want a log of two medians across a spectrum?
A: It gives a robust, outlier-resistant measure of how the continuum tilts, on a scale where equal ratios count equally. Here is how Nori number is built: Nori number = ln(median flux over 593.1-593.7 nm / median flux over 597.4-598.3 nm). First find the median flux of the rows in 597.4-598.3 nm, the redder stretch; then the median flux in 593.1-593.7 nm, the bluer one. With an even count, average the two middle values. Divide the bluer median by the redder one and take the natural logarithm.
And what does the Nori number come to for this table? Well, 0.018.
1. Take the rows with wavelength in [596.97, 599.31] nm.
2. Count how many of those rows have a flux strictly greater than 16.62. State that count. 16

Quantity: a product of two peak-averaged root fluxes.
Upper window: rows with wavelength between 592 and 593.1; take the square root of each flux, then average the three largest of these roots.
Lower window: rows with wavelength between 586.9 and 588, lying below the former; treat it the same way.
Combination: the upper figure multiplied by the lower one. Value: 17.4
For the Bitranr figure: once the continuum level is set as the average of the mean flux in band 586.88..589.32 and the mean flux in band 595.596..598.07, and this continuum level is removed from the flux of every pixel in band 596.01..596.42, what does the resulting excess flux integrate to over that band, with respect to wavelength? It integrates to 0.16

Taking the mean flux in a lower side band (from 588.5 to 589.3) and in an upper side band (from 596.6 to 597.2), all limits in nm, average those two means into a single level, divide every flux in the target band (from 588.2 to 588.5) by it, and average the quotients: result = 0.99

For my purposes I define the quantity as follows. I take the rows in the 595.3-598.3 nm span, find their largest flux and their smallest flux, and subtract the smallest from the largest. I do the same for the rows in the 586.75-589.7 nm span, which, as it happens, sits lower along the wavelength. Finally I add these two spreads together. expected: 4.8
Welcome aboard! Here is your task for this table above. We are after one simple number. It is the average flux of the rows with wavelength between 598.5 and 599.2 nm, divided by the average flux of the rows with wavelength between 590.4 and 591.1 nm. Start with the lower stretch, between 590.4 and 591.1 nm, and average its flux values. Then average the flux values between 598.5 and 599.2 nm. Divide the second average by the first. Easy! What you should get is 1.06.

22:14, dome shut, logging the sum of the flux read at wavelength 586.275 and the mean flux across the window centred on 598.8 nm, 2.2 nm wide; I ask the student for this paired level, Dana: 34.0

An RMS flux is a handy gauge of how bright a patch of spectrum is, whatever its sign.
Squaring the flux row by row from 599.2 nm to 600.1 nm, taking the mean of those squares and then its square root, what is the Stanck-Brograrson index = 17.3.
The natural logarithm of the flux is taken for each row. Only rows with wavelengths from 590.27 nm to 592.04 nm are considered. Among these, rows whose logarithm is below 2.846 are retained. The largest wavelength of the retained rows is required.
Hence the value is 591.972 nm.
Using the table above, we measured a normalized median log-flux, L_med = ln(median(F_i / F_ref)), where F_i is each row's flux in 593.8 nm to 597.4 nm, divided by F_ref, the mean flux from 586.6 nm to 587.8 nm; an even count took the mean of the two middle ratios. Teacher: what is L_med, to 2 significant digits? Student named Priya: -0.024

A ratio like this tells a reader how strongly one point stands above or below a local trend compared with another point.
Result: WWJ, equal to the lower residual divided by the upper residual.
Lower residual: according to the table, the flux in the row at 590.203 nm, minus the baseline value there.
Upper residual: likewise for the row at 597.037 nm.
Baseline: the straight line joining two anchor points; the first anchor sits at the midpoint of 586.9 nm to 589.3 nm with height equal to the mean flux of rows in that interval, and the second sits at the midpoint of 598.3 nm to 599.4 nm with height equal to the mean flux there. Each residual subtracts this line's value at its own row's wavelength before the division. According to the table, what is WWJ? -1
